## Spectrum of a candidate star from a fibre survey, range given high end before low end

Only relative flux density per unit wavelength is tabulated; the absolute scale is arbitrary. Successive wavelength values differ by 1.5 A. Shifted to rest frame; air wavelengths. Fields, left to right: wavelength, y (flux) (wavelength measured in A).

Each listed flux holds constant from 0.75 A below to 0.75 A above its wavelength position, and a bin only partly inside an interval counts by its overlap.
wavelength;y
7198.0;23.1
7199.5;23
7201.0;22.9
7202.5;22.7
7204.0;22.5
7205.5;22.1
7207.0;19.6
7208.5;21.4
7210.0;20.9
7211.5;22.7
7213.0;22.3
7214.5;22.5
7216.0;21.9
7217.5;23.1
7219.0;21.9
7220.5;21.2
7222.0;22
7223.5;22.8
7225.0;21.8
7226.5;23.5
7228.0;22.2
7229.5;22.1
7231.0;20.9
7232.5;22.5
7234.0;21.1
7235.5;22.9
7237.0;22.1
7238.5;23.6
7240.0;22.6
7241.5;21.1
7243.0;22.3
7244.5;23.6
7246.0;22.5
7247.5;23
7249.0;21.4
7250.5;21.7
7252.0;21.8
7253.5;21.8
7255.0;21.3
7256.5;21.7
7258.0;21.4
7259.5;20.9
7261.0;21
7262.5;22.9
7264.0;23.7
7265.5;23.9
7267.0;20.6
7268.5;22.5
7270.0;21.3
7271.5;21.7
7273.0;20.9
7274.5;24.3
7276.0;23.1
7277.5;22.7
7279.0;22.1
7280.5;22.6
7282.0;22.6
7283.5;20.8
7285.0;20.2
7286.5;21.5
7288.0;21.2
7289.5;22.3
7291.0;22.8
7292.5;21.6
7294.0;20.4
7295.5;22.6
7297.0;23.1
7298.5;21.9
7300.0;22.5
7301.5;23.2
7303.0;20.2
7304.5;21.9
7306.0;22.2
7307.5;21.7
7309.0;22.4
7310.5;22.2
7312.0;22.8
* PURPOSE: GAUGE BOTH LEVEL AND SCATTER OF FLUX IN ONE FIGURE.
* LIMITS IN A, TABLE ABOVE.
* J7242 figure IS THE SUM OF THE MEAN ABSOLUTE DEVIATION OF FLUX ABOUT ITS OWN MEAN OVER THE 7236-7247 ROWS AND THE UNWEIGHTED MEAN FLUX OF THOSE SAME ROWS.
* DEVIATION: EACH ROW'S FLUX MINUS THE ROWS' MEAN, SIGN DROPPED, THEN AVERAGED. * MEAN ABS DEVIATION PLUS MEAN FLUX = 23.2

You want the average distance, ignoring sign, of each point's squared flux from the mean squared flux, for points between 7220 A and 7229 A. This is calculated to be 27.0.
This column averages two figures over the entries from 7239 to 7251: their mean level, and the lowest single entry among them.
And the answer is 21.7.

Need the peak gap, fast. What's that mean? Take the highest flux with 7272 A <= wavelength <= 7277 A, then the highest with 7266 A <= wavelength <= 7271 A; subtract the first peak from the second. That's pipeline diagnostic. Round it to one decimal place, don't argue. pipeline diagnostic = -1.8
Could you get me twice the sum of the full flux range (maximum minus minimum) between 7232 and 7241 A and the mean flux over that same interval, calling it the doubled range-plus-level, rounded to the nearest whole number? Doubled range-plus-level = 50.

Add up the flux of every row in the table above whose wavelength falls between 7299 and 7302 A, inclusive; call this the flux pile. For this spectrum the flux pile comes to 45.7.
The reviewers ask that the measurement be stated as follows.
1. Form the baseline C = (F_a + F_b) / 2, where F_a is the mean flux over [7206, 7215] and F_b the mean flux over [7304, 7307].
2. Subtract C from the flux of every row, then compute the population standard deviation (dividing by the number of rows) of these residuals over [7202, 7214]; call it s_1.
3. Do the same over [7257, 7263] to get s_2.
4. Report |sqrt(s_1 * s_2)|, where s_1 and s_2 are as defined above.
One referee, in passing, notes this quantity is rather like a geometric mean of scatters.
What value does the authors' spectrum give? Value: 0.90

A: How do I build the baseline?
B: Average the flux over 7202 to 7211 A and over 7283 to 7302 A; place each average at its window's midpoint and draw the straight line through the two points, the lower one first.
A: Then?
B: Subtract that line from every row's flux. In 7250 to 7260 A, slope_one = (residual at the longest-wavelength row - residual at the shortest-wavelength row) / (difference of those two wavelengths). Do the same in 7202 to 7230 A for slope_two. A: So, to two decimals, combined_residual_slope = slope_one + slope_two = -0.12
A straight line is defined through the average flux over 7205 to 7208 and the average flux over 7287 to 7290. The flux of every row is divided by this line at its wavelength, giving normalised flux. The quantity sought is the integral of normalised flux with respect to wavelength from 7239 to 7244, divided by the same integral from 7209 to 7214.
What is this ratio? 0.99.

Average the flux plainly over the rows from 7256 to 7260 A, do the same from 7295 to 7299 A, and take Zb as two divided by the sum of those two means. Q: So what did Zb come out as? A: 0.0456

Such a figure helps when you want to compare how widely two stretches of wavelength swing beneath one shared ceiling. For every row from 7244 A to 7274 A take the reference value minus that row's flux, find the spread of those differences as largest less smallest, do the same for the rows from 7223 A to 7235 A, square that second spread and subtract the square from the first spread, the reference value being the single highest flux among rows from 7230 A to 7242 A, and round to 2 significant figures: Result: -3.5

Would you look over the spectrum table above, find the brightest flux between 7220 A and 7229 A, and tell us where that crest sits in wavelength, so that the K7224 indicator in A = 7226.5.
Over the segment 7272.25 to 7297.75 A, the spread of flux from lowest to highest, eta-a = 4.1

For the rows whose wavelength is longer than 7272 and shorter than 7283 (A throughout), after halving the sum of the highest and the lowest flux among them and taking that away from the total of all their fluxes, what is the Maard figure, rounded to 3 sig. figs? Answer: 136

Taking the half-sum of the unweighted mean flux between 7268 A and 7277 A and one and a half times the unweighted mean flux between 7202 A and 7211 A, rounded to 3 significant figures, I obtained 27.3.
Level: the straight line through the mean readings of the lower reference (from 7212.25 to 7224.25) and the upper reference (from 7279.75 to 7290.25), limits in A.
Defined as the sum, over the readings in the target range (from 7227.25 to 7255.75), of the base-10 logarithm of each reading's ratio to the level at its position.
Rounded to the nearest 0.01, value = 0.04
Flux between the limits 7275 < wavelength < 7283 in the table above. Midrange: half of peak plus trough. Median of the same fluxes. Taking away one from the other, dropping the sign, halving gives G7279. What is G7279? 0.00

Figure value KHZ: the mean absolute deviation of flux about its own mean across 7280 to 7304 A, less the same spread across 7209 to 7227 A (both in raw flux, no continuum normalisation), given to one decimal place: 0.3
